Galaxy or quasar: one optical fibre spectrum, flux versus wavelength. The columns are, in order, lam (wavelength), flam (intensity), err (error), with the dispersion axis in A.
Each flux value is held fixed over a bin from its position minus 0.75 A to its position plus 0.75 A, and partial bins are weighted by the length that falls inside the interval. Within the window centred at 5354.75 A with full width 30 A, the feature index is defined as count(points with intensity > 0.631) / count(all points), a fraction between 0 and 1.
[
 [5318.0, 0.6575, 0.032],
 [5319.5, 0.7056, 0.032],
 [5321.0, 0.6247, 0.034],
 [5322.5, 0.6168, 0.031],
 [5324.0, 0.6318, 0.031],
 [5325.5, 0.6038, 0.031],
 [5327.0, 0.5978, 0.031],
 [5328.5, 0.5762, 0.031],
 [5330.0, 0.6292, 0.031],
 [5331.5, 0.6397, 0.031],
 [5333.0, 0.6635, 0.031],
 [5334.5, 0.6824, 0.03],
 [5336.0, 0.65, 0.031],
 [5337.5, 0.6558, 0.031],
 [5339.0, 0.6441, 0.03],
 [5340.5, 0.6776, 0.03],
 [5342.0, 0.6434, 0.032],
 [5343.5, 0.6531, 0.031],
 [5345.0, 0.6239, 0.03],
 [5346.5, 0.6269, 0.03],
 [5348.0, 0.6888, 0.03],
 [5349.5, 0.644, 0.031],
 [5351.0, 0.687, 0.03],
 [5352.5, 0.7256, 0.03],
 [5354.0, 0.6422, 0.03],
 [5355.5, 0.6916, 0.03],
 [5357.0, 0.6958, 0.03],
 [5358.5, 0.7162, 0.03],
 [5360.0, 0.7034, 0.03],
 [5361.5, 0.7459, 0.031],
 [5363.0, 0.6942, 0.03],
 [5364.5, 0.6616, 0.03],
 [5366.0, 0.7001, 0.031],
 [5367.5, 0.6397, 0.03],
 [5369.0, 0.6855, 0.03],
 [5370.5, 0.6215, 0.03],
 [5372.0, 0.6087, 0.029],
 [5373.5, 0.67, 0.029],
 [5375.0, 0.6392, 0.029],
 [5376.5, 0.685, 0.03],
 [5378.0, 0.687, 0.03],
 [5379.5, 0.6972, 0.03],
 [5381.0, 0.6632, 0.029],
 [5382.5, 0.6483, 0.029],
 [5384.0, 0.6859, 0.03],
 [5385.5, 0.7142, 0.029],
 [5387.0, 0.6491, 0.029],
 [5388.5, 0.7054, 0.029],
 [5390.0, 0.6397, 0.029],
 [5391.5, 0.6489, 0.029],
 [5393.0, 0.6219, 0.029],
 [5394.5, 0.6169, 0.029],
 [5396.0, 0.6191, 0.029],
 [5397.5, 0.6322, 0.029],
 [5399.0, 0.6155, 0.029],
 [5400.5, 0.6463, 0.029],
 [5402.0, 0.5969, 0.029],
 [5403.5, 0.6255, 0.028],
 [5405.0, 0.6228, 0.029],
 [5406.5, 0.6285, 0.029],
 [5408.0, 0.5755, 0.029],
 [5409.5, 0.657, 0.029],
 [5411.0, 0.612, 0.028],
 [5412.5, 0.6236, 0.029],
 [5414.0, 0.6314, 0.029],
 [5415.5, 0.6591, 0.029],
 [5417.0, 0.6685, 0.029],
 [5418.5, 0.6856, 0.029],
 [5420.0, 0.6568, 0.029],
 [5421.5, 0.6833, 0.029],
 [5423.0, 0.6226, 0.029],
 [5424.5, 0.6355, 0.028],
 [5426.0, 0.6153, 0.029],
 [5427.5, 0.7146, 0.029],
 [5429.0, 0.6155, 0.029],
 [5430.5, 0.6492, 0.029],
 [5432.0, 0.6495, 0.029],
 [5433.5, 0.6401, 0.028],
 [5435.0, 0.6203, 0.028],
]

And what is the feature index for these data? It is 0.9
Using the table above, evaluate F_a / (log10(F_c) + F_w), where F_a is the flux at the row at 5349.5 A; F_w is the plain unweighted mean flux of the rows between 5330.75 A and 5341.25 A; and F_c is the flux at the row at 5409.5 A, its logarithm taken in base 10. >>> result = 1.35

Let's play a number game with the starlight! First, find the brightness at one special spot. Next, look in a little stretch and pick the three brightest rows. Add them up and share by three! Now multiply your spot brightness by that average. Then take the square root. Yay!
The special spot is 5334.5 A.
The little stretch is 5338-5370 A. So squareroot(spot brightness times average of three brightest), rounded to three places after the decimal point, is 0.705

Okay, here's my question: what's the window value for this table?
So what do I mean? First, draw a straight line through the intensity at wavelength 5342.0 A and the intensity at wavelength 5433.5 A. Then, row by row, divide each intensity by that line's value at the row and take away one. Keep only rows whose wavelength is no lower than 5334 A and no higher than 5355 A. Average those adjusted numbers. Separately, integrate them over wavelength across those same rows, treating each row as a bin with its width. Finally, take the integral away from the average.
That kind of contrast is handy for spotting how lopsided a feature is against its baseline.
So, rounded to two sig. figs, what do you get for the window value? -0.53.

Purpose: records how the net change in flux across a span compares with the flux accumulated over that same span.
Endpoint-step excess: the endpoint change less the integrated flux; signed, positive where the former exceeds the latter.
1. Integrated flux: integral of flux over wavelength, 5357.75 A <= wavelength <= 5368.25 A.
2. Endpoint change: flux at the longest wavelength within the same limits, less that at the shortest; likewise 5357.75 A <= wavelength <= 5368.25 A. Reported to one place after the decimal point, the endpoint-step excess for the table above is -7.4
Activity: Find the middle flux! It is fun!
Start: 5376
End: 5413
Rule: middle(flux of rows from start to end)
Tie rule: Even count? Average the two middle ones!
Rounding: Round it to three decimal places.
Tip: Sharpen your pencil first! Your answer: 0.640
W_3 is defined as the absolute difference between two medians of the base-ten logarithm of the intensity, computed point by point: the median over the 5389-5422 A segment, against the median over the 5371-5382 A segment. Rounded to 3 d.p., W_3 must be 0.027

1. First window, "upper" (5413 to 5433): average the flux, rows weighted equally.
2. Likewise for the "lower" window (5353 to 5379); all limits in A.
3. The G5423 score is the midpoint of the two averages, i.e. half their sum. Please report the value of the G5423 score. 0.664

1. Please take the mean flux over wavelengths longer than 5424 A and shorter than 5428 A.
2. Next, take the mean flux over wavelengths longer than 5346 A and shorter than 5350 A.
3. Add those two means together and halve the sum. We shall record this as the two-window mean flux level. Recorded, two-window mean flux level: 0.654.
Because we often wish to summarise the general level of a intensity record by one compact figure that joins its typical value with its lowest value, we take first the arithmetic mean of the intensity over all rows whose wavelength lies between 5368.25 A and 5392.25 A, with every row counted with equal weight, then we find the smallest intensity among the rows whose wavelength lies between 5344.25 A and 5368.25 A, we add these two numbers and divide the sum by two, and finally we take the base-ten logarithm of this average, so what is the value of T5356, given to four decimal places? -0.1906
